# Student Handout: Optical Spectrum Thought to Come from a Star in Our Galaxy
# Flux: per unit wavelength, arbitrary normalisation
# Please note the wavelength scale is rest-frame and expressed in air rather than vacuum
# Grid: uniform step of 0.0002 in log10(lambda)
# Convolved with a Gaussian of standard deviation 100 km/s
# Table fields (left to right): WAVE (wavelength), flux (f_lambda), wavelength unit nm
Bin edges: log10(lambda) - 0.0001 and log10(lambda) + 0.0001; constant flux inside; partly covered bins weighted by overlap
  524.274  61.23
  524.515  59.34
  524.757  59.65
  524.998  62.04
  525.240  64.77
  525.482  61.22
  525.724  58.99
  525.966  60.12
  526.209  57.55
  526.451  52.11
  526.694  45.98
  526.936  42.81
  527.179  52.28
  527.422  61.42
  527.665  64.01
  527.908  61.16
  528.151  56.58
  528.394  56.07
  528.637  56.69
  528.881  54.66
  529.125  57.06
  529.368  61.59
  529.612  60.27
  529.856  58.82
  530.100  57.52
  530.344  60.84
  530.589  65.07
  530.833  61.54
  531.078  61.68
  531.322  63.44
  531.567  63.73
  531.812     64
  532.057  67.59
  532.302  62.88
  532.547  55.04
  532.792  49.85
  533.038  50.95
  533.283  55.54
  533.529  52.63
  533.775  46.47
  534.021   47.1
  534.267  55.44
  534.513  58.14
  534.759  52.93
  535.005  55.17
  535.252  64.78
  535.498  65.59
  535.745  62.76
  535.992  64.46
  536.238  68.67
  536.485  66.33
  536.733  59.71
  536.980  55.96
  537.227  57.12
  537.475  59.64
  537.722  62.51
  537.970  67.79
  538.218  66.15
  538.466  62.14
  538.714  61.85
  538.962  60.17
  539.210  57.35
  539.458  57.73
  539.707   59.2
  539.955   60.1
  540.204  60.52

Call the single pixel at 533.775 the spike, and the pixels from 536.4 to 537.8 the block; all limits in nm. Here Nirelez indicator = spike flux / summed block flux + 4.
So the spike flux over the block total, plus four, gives 4.13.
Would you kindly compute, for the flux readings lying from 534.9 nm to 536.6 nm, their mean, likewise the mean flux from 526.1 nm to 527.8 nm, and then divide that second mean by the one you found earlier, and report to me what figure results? 0.84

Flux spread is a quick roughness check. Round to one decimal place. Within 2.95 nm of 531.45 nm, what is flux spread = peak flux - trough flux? 21.1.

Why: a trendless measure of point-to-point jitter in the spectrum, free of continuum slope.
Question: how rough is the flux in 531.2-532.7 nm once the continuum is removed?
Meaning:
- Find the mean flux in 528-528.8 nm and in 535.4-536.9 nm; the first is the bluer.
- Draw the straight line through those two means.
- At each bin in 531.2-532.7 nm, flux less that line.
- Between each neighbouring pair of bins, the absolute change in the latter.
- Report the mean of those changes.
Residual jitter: 3.3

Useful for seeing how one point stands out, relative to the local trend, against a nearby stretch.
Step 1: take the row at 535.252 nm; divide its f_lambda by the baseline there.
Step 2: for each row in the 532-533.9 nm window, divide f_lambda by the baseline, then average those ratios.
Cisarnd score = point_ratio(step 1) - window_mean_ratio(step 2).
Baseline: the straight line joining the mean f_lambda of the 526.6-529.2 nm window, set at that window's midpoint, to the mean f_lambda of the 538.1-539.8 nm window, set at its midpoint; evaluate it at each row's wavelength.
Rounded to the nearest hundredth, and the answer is 0.15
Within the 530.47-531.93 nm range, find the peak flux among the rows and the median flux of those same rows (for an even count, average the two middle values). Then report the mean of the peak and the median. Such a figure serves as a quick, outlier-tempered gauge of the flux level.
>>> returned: 64.3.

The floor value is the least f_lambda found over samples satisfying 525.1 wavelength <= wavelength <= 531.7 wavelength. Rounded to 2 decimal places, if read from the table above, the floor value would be 42.81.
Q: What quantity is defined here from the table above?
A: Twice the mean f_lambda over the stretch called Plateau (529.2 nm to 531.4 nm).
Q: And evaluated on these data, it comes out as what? 122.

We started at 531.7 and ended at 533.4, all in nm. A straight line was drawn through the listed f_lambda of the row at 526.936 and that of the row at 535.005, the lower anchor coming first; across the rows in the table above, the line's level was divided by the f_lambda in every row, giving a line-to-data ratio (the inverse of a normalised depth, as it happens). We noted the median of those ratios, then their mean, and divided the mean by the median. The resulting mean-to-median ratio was 0.96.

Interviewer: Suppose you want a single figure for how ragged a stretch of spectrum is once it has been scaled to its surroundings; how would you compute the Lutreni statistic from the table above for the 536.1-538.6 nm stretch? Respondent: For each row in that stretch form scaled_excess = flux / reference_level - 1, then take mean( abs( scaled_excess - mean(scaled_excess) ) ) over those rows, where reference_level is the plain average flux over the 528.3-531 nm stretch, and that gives 0.063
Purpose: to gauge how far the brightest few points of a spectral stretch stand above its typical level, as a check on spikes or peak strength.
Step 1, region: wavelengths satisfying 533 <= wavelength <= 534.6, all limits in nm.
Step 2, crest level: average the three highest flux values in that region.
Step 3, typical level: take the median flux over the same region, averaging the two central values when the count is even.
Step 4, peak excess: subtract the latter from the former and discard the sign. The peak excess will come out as 3.74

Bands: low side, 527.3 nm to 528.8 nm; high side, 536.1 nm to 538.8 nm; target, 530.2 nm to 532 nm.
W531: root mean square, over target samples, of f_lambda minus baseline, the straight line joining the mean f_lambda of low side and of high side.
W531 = 3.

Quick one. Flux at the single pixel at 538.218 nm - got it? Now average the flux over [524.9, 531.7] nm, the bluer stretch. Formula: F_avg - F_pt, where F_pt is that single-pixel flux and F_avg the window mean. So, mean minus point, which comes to -7.6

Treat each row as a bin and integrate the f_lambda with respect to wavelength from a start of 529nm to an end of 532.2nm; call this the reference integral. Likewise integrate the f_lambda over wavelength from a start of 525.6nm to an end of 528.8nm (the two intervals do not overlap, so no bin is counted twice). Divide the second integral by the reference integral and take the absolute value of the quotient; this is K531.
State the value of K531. 0.90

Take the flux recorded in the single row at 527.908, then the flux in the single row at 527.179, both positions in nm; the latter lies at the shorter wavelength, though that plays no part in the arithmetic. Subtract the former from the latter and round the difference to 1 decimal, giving -8.9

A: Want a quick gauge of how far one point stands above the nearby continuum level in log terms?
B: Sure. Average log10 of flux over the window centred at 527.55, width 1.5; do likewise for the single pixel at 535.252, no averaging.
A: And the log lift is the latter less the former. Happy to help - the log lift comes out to 0.06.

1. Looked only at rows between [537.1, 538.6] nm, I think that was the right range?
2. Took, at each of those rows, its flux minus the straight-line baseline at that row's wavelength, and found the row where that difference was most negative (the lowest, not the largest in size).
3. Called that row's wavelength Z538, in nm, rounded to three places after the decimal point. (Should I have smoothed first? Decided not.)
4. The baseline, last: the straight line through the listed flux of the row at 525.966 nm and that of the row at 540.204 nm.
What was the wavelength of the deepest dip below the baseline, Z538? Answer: 537.227 nm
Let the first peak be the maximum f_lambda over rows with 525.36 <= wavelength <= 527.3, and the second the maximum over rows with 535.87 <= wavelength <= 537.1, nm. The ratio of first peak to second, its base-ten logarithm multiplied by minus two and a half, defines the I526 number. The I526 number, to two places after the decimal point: 0.12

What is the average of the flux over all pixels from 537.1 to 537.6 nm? 58.4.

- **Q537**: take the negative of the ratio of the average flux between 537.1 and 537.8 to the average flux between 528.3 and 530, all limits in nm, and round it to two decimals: -1.03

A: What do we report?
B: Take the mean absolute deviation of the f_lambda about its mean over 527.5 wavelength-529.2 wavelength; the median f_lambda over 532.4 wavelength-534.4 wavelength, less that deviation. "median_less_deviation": 49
